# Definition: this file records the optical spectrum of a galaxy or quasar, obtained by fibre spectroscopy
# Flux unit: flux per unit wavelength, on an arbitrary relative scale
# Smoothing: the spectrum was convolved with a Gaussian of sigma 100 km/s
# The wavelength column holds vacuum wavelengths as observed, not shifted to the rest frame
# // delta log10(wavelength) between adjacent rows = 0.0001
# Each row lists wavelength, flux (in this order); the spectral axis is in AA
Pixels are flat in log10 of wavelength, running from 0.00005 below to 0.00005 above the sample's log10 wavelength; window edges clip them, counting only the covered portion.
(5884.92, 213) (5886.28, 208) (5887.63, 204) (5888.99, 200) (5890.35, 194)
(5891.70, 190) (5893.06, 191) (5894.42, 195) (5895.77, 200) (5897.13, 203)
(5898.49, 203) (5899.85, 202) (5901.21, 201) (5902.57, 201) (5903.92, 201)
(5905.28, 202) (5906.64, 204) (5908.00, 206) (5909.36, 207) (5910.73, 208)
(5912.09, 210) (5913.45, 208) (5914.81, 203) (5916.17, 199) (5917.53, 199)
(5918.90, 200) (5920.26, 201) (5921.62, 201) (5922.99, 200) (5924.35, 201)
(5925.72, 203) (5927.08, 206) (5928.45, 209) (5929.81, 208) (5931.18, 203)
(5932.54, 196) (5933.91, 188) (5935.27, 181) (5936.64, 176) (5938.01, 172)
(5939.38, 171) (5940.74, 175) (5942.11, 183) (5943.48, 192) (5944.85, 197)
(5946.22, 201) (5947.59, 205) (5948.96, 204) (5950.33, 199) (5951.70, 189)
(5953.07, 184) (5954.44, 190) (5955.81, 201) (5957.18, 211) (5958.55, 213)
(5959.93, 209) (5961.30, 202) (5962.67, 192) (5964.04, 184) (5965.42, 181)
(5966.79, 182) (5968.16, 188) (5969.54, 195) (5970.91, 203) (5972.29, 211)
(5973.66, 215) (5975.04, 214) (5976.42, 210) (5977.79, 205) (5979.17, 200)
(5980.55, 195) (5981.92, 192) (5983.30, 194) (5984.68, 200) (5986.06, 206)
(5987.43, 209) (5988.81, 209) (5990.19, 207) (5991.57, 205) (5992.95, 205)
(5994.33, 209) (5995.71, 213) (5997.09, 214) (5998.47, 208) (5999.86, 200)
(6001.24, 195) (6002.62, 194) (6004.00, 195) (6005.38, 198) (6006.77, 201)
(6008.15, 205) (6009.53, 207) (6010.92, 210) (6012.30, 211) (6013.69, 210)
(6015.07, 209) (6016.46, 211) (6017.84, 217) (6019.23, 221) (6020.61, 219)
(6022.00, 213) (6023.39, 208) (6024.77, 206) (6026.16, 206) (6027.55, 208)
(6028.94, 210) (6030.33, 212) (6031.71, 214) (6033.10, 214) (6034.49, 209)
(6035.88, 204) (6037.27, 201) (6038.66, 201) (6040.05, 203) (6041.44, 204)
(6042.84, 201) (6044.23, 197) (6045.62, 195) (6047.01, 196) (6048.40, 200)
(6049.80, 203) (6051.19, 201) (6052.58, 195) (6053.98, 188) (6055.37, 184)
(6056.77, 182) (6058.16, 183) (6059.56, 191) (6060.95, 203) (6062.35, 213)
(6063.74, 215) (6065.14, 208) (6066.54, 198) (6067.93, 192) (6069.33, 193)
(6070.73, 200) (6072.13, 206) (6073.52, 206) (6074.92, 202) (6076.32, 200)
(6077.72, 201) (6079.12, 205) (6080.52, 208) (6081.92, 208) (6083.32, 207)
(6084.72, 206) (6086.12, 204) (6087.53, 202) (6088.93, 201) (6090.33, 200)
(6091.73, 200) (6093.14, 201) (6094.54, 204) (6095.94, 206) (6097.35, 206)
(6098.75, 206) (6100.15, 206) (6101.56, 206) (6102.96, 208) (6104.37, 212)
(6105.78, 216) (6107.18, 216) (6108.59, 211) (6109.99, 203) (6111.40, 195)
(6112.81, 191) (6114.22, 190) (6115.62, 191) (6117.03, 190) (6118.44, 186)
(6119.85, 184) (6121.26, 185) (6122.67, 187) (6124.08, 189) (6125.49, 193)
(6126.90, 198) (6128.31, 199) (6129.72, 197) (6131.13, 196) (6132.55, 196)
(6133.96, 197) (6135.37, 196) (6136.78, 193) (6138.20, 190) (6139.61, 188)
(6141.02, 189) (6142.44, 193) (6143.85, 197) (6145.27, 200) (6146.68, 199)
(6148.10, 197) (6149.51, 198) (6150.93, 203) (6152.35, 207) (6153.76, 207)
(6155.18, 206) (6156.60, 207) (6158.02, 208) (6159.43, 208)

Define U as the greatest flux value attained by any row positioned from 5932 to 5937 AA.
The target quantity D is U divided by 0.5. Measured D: 392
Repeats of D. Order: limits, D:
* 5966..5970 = 390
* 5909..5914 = 420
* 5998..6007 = 416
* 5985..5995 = 418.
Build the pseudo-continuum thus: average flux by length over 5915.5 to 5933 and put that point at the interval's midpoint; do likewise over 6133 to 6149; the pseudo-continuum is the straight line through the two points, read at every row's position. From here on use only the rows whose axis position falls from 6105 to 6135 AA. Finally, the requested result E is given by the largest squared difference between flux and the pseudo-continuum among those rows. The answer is 409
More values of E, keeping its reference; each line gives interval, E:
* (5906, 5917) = 56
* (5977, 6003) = 208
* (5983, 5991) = 84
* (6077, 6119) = 409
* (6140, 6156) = 164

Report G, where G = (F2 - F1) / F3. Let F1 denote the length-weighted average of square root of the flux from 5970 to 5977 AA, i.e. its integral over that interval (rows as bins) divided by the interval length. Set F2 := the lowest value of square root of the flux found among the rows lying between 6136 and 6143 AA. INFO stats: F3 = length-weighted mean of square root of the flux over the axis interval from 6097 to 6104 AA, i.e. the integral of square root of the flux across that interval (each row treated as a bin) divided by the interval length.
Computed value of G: -0.054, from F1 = 14.5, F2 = 13.7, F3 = 14.4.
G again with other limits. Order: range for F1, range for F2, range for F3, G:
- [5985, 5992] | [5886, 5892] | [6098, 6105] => -0.042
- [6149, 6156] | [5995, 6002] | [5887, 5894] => -0.023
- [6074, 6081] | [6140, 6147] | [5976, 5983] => -0.035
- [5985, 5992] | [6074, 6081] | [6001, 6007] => -0.018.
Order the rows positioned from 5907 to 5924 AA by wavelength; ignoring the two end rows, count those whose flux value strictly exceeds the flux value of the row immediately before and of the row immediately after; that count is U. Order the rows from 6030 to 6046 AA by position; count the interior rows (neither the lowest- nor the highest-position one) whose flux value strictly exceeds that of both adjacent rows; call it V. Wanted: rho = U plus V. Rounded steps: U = 1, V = 1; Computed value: 2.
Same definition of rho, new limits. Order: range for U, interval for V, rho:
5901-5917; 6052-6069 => 2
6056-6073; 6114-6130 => 3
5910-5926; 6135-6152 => 2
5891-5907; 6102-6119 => 1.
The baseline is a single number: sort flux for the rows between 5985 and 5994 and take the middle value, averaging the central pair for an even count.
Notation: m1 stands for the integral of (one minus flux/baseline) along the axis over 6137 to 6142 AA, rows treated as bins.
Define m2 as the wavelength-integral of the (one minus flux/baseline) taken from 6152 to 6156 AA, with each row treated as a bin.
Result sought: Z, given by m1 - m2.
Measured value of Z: 0.4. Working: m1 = 0.41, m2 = 0.00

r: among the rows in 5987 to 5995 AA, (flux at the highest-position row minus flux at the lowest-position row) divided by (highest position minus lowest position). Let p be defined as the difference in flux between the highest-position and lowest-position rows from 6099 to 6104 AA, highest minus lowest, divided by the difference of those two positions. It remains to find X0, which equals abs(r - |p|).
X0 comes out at 0.7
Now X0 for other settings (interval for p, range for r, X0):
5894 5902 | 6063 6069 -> 6.4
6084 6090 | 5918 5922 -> 0.8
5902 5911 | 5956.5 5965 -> 4.8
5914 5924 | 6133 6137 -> 1.8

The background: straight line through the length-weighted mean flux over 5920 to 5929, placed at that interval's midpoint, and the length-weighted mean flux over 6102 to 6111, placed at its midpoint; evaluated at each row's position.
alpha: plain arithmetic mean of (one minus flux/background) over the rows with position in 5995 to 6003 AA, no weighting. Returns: 0.01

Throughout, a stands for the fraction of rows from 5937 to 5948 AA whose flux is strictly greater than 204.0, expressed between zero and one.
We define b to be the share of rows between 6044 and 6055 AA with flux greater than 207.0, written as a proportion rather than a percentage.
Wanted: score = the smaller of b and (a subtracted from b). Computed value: -0.1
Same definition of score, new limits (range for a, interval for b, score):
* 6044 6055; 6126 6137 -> 0.0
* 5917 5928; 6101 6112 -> 0.5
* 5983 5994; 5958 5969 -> -0.5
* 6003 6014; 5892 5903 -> -0.6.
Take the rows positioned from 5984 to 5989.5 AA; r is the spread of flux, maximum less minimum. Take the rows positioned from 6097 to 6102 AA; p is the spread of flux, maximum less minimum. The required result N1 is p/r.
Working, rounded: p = 0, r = 9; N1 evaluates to 0.0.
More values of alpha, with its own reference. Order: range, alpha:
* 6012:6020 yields -0.03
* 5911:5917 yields -0.01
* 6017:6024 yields -0.04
